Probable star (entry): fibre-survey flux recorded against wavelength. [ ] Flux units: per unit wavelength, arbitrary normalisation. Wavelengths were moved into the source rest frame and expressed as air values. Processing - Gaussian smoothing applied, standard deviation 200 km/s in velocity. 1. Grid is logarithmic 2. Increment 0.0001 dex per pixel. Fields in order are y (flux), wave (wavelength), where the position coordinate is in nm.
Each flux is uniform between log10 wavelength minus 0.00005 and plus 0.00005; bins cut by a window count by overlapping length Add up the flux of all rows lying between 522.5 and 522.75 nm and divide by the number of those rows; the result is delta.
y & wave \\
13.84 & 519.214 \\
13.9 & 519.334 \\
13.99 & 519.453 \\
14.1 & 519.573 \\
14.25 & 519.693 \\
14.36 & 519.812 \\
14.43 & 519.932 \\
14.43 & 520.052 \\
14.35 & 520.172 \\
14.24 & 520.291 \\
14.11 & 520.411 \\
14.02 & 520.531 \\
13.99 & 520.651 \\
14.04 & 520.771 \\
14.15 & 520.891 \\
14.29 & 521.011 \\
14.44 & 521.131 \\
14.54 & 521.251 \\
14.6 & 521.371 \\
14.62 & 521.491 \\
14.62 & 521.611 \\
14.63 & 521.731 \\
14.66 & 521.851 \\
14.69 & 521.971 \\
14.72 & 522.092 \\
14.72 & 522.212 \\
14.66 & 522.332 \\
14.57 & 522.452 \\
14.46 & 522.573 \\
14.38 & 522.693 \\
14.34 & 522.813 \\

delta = 14.4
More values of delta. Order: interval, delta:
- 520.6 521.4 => 14.3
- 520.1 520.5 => 14.2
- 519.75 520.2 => 14.4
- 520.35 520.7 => 14.0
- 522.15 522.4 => 14.7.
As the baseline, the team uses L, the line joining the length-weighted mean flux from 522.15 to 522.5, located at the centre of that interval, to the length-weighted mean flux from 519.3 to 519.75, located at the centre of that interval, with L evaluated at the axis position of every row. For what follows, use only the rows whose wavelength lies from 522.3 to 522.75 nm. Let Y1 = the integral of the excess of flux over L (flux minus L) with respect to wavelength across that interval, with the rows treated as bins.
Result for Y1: -0.10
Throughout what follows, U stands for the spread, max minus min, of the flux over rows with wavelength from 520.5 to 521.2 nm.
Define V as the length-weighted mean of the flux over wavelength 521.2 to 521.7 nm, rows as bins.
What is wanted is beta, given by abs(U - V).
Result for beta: 14.2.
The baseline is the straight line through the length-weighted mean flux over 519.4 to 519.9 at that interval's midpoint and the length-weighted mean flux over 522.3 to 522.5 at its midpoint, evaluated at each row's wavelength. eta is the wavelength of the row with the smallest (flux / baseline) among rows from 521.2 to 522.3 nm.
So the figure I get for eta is 521.251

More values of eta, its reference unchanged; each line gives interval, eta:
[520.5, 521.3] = 520.651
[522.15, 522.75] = 522.693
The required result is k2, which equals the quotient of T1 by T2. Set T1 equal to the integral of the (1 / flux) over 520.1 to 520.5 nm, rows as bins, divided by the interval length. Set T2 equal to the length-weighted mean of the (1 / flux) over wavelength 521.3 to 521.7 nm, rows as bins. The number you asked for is 1.03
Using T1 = 0.0703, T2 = 0.0685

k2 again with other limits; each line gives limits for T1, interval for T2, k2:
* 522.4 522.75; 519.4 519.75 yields 0.98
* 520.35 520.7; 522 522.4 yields 1.05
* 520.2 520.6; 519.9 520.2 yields 1.02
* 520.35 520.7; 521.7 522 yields 1.04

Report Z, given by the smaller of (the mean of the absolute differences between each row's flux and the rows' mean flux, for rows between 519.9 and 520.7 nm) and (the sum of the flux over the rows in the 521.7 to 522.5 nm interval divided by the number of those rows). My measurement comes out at 0.16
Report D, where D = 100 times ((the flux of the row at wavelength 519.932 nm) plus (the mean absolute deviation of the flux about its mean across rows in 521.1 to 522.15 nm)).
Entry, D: 1449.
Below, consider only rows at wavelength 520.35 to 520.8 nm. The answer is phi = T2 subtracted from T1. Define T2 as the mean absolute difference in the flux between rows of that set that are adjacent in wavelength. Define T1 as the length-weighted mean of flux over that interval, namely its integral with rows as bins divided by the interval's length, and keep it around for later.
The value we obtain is 14.0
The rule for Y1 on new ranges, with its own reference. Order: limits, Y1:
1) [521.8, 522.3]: 0.04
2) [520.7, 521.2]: -0.07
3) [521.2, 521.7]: 0.05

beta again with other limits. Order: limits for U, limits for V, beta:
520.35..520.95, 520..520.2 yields 14.2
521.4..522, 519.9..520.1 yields 14.3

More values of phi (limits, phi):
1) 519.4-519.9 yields 14.1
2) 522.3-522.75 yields 14.4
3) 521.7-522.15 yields 14.6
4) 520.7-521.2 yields 14.1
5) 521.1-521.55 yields 14.5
